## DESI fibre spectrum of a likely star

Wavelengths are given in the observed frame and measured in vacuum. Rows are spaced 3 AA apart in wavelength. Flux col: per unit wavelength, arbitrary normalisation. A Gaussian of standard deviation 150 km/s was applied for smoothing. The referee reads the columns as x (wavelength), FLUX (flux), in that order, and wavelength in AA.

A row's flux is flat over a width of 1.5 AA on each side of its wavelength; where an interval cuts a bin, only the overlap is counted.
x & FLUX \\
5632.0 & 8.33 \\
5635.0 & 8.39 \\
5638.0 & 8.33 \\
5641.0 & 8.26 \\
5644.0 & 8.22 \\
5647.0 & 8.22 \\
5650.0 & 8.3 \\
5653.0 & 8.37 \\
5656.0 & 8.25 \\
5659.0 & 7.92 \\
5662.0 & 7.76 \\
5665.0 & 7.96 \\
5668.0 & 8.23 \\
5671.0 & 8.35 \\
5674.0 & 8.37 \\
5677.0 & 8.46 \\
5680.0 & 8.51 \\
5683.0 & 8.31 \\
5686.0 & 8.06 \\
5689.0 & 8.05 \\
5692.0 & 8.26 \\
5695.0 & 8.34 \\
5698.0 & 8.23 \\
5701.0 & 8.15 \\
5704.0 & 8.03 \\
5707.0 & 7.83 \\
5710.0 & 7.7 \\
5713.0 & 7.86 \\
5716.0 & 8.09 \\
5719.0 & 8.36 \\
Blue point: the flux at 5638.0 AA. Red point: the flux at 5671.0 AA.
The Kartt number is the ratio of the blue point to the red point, 1.00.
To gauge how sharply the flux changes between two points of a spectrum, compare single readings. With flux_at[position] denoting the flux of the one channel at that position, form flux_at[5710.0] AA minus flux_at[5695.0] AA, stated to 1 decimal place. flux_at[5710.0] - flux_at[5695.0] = -0.6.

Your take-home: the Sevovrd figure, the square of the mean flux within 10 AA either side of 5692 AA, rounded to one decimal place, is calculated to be 67.2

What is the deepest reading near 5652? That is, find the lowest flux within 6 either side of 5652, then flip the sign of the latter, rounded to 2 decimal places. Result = -8.22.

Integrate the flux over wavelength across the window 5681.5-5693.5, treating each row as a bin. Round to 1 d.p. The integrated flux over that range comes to 98.0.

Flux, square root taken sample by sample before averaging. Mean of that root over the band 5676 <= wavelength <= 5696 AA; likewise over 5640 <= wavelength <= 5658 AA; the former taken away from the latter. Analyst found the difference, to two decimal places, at 0.00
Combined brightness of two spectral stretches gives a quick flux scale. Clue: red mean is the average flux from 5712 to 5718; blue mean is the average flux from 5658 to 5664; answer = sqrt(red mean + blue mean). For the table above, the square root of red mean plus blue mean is 3.98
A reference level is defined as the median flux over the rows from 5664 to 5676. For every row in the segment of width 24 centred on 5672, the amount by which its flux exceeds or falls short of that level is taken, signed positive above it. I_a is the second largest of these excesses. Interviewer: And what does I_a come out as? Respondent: 0.170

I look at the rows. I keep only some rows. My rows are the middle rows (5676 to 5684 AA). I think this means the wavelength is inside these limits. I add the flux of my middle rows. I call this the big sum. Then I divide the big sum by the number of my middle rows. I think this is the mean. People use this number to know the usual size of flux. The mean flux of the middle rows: 8.43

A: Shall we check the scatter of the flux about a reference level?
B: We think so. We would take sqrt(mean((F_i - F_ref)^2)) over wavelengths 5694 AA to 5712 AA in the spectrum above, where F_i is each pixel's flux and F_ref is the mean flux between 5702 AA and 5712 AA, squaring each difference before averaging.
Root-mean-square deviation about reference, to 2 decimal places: 0.29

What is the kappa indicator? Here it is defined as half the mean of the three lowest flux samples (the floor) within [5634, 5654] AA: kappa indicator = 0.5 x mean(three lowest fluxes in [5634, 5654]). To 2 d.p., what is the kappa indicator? 4.12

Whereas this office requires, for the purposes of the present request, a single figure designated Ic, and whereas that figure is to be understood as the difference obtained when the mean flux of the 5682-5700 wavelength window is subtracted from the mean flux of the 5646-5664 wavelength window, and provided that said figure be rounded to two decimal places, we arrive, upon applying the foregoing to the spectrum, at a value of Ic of -0.07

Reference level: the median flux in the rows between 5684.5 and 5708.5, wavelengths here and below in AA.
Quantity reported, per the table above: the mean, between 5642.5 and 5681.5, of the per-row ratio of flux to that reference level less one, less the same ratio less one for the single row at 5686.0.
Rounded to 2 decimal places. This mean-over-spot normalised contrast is 0.02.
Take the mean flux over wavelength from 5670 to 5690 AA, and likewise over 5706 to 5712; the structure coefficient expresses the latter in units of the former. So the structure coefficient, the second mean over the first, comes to 0.935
